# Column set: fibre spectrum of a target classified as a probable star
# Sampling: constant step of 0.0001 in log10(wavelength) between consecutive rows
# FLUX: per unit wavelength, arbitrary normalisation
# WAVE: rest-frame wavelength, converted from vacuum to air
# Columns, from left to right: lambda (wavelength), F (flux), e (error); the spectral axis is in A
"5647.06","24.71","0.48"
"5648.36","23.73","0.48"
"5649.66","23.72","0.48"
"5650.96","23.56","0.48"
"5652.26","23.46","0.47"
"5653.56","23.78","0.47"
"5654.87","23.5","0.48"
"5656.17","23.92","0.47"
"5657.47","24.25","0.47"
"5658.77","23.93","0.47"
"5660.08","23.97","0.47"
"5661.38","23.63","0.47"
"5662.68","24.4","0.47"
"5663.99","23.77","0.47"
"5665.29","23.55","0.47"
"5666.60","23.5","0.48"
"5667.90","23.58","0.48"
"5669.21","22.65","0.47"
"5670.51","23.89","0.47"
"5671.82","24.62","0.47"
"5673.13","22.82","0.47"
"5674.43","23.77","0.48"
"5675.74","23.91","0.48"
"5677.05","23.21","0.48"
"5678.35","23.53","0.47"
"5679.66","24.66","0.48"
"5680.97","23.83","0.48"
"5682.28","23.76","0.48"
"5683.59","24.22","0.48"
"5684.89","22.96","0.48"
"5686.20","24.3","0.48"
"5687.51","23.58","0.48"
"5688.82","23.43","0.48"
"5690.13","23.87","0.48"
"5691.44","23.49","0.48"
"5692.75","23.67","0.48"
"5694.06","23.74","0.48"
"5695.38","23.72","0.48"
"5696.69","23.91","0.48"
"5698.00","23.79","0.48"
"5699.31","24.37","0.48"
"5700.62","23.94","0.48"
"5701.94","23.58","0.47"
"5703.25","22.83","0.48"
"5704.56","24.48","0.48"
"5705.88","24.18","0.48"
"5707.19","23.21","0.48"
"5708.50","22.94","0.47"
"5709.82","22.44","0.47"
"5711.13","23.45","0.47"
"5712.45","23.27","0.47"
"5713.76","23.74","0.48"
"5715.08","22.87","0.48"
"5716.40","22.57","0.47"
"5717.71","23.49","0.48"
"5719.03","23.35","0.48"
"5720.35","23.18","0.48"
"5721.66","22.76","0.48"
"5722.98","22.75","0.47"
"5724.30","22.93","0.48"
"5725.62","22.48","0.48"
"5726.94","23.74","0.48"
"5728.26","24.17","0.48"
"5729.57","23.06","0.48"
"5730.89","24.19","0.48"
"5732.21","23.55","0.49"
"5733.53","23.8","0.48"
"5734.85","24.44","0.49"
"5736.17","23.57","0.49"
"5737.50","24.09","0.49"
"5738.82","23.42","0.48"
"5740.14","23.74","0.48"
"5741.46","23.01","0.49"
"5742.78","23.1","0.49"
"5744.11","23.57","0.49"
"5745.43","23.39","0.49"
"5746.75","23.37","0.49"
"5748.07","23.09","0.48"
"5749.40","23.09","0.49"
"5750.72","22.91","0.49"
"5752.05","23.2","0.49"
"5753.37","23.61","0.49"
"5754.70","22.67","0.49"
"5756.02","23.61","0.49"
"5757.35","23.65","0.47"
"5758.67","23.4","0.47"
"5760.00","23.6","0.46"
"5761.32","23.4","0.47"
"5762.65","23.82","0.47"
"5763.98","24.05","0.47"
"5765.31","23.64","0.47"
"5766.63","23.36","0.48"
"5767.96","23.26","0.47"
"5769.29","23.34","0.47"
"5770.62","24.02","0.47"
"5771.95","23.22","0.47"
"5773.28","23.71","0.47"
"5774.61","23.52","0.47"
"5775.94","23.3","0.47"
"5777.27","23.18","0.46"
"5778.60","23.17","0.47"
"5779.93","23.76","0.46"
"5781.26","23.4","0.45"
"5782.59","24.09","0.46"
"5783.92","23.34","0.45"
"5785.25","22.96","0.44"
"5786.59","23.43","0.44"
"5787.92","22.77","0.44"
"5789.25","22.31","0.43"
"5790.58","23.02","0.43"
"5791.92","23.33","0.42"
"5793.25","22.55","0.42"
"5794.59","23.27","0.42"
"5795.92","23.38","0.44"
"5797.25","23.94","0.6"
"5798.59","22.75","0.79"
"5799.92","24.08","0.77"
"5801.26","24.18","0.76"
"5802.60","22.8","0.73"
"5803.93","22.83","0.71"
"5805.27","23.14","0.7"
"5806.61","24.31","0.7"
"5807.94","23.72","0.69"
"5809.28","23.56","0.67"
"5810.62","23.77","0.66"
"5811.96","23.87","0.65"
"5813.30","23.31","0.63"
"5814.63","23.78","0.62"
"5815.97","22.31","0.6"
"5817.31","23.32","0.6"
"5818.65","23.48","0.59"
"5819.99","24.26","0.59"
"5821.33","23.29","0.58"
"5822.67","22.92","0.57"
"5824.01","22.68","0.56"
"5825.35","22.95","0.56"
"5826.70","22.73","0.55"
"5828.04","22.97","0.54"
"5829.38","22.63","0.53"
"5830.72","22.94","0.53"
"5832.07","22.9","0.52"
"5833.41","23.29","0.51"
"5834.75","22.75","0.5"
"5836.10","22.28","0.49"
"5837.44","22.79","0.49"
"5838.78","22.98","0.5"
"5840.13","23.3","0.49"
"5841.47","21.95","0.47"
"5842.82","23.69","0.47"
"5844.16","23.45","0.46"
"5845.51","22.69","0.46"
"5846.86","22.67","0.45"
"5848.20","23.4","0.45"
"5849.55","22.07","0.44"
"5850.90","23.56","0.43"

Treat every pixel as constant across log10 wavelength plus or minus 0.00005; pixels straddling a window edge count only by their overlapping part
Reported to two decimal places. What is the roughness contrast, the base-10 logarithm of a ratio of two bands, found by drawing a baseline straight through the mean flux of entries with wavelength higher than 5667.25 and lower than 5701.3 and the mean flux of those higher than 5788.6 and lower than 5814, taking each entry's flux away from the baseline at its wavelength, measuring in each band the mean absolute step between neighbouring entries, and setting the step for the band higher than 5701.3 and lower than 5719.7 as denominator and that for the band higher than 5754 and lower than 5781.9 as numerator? -0.29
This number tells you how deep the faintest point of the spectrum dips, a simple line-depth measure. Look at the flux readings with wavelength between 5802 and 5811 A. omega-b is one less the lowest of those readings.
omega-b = -21.8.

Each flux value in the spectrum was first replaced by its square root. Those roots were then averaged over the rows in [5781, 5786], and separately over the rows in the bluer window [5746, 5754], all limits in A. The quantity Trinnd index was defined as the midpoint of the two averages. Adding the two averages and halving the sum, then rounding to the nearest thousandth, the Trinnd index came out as 4.830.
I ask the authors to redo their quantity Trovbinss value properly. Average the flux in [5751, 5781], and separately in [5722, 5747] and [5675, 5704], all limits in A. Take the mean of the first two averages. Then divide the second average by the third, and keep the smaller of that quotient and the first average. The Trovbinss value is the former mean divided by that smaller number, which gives 23.7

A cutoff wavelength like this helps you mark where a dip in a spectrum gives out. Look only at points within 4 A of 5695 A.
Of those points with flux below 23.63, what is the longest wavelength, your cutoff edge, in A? 5691.44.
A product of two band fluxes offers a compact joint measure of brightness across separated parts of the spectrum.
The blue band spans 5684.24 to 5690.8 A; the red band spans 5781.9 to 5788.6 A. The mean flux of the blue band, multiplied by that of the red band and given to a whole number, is 551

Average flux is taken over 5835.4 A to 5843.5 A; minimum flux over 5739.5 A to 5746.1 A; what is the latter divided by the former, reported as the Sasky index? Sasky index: 1.008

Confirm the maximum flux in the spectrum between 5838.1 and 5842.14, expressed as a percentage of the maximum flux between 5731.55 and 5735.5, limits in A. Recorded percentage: 95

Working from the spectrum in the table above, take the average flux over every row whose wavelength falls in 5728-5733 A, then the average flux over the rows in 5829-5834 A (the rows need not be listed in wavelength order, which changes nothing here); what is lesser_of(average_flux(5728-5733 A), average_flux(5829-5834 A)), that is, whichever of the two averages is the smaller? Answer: 22.94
